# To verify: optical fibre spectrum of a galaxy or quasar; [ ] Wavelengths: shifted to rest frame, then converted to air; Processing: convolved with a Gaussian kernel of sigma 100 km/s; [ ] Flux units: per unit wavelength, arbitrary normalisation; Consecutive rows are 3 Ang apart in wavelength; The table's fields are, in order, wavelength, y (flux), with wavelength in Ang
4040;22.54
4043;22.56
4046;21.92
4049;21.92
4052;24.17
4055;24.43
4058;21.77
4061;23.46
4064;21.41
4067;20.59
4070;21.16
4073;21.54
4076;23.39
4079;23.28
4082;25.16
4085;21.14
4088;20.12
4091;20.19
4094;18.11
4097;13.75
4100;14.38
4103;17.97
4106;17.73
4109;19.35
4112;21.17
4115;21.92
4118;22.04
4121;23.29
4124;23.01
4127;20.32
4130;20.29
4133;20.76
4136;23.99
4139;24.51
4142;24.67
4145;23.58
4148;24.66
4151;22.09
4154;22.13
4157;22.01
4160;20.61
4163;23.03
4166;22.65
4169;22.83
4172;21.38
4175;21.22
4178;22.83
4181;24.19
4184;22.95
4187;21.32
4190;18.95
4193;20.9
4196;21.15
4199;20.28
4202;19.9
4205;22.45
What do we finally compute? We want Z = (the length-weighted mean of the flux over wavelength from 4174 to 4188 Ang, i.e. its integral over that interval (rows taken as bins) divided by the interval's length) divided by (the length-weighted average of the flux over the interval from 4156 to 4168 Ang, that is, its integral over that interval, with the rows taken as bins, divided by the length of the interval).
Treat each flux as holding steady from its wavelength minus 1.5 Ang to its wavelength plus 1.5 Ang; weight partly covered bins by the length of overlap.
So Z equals 1.02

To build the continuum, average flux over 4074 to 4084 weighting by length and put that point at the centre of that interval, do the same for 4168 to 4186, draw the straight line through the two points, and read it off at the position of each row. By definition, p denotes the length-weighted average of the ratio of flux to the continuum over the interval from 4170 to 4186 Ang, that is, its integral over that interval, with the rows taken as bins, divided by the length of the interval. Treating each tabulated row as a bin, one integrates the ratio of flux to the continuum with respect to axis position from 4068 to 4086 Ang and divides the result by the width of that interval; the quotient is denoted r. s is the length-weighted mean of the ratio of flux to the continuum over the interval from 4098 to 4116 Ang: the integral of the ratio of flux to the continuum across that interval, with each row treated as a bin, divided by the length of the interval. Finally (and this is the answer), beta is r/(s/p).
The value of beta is 1.20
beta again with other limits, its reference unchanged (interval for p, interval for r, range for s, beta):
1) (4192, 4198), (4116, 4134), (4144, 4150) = 0.84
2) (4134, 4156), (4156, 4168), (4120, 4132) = 1.07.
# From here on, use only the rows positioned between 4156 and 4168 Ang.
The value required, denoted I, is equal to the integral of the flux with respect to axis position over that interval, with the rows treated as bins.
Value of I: 265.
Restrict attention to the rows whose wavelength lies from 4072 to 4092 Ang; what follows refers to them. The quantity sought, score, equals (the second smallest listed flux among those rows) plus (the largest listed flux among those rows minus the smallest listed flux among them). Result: 25.2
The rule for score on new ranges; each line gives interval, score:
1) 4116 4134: 23.3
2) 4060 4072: 24.0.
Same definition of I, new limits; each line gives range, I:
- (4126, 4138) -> 258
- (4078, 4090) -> 268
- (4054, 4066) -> 271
